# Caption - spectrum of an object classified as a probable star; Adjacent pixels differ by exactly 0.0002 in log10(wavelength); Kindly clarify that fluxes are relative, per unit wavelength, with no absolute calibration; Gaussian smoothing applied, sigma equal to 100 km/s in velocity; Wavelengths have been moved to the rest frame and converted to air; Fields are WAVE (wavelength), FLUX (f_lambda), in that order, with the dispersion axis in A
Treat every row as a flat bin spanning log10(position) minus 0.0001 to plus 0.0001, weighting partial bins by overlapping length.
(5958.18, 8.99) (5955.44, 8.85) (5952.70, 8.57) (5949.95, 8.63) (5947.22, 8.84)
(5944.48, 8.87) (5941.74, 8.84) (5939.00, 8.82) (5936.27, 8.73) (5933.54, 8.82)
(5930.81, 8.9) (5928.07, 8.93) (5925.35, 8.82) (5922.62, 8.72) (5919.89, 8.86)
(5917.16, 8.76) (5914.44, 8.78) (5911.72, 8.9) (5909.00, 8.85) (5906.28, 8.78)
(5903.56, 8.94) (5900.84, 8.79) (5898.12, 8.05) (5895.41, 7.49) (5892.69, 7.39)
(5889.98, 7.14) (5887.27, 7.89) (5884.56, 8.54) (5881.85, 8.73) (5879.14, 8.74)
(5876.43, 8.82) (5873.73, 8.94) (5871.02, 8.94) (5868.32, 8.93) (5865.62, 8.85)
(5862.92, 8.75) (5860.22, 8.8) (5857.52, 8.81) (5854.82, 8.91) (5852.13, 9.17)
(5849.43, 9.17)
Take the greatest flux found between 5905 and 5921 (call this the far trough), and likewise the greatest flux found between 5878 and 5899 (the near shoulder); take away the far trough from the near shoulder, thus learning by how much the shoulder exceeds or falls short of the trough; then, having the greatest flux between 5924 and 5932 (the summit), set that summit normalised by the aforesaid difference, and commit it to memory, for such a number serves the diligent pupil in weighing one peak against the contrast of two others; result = -56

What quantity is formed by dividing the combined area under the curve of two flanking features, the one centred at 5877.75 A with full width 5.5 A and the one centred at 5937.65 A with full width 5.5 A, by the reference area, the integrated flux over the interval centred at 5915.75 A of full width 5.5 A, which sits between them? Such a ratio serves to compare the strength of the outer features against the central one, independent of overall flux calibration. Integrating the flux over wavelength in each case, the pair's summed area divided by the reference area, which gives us 2.00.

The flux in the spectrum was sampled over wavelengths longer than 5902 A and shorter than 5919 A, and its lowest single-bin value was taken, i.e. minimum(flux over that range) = 8.76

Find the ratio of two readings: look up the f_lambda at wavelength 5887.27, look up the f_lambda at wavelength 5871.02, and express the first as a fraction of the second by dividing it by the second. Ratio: 0.883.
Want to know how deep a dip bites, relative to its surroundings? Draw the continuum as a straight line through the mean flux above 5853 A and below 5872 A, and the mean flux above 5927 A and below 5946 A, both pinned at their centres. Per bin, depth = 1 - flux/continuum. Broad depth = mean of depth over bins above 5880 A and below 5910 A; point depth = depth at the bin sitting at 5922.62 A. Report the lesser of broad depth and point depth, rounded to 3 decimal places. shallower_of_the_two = 0.014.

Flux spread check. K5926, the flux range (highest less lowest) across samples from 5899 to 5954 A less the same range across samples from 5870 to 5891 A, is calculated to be -1.4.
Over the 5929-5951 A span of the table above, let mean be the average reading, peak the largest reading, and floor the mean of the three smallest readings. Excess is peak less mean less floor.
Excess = -8.6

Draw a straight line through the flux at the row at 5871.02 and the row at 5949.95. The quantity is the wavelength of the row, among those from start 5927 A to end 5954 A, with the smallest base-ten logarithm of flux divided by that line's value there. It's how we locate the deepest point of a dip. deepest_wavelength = 5952.70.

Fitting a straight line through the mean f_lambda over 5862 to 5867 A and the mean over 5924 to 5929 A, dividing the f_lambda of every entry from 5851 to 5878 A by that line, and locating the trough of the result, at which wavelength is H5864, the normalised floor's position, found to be 5862.92 A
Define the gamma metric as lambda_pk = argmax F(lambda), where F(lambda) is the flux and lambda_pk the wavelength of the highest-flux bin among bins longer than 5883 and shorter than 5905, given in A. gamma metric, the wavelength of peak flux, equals 5903.56 A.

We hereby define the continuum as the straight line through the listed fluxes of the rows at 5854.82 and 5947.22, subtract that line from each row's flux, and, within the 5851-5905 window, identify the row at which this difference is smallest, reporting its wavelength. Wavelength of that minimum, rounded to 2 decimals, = 5889.98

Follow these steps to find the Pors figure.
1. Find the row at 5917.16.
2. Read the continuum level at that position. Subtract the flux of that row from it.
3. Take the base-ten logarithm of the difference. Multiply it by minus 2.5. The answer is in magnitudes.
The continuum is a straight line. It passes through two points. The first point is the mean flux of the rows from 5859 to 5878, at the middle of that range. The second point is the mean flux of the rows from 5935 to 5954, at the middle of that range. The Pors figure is 3.7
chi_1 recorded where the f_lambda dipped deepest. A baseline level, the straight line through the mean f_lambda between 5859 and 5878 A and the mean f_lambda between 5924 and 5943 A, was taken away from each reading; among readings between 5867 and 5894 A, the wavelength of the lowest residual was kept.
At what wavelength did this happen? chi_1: 5889.98 A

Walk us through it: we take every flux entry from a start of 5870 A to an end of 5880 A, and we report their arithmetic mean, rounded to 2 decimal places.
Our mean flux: 8.86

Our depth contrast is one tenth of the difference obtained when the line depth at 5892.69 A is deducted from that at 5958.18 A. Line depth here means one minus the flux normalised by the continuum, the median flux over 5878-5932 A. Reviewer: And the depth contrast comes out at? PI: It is -0.018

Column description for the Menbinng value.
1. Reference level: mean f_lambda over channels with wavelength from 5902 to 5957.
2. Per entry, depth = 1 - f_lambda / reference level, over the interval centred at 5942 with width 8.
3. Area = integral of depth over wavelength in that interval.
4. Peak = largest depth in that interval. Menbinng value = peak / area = 0.0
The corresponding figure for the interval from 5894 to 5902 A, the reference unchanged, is 0.2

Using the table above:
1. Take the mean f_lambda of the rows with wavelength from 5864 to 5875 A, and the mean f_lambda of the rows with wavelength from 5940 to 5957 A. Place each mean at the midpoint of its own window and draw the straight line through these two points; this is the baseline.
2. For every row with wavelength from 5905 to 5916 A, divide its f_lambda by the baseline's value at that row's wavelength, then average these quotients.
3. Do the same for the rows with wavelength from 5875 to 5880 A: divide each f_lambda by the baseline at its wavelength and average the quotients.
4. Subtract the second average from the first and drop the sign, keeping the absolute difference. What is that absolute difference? 0.012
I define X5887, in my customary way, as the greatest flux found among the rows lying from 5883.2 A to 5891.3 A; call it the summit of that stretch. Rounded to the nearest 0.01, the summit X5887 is 8.54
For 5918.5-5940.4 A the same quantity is 8.93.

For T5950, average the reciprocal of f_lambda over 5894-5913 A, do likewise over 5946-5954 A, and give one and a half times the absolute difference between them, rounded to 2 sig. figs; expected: 0.0034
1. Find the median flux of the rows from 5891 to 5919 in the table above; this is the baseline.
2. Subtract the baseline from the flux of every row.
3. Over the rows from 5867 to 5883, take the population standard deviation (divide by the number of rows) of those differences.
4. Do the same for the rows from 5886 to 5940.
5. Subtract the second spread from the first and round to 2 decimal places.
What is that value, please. -0.47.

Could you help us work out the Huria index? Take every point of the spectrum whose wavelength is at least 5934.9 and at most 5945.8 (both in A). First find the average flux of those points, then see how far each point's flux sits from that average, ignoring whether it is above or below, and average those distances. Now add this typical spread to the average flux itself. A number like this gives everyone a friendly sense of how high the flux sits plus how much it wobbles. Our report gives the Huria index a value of 8.86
